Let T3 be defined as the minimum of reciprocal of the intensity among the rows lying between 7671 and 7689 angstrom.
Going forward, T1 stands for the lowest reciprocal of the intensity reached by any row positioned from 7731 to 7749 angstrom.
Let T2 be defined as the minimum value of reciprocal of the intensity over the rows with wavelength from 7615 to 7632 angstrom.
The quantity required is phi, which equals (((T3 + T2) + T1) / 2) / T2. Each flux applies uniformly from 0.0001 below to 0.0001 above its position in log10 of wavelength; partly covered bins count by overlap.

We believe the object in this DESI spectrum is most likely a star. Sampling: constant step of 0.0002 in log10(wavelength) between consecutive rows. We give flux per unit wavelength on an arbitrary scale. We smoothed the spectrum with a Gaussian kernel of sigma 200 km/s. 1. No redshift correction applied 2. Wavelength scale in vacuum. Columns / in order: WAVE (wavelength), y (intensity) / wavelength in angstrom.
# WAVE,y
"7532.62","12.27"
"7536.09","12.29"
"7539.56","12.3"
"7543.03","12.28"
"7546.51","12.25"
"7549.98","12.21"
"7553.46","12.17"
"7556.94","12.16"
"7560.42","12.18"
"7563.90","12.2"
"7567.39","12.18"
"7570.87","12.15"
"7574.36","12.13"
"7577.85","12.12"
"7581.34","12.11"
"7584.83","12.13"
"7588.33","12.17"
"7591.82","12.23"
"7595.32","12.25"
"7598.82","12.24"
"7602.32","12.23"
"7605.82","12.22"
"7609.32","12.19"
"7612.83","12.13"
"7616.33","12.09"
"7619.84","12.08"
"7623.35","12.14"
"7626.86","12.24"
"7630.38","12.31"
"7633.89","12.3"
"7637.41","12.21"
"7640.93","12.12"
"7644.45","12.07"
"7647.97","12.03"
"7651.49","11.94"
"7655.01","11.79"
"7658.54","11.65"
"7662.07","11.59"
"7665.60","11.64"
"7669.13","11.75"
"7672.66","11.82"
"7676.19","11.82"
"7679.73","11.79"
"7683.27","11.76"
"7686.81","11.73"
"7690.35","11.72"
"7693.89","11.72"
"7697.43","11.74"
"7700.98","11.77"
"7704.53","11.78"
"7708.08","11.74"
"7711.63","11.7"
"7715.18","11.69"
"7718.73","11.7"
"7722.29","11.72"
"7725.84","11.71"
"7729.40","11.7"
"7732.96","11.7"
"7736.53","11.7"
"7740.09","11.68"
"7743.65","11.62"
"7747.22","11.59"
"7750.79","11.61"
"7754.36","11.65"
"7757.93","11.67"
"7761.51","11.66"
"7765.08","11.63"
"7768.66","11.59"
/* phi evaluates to 1.55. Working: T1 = 0.0855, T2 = 0.0812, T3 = 0.0846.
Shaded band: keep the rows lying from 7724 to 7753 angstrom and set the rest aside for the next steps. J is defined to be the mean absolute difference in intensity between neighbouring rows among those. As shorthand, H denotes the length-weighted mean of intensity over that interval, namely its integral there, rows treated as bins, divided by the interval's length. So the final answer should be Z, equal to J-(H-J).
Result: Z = -11.62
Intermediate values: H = 11.66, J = 0.020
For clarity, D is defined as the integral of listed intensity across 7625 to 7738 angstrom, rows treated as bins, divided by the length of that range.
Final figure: 11.8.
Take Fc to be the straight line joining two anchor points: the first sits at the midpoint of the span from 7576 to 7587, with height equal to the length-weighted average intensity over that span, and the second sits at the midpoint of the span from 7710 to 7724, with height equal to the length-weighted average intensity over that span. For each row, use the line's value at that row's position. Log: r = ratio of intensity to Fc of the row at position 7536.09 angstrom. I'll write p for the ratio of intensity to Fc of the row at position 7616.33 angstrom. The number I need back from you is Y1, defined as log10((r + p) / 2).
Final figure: 0.002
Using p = 1.01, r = 1.00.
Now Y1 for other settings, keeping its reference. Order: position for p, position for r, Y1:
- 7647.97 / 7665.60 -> -0.002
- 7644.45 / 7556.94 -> 0.002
